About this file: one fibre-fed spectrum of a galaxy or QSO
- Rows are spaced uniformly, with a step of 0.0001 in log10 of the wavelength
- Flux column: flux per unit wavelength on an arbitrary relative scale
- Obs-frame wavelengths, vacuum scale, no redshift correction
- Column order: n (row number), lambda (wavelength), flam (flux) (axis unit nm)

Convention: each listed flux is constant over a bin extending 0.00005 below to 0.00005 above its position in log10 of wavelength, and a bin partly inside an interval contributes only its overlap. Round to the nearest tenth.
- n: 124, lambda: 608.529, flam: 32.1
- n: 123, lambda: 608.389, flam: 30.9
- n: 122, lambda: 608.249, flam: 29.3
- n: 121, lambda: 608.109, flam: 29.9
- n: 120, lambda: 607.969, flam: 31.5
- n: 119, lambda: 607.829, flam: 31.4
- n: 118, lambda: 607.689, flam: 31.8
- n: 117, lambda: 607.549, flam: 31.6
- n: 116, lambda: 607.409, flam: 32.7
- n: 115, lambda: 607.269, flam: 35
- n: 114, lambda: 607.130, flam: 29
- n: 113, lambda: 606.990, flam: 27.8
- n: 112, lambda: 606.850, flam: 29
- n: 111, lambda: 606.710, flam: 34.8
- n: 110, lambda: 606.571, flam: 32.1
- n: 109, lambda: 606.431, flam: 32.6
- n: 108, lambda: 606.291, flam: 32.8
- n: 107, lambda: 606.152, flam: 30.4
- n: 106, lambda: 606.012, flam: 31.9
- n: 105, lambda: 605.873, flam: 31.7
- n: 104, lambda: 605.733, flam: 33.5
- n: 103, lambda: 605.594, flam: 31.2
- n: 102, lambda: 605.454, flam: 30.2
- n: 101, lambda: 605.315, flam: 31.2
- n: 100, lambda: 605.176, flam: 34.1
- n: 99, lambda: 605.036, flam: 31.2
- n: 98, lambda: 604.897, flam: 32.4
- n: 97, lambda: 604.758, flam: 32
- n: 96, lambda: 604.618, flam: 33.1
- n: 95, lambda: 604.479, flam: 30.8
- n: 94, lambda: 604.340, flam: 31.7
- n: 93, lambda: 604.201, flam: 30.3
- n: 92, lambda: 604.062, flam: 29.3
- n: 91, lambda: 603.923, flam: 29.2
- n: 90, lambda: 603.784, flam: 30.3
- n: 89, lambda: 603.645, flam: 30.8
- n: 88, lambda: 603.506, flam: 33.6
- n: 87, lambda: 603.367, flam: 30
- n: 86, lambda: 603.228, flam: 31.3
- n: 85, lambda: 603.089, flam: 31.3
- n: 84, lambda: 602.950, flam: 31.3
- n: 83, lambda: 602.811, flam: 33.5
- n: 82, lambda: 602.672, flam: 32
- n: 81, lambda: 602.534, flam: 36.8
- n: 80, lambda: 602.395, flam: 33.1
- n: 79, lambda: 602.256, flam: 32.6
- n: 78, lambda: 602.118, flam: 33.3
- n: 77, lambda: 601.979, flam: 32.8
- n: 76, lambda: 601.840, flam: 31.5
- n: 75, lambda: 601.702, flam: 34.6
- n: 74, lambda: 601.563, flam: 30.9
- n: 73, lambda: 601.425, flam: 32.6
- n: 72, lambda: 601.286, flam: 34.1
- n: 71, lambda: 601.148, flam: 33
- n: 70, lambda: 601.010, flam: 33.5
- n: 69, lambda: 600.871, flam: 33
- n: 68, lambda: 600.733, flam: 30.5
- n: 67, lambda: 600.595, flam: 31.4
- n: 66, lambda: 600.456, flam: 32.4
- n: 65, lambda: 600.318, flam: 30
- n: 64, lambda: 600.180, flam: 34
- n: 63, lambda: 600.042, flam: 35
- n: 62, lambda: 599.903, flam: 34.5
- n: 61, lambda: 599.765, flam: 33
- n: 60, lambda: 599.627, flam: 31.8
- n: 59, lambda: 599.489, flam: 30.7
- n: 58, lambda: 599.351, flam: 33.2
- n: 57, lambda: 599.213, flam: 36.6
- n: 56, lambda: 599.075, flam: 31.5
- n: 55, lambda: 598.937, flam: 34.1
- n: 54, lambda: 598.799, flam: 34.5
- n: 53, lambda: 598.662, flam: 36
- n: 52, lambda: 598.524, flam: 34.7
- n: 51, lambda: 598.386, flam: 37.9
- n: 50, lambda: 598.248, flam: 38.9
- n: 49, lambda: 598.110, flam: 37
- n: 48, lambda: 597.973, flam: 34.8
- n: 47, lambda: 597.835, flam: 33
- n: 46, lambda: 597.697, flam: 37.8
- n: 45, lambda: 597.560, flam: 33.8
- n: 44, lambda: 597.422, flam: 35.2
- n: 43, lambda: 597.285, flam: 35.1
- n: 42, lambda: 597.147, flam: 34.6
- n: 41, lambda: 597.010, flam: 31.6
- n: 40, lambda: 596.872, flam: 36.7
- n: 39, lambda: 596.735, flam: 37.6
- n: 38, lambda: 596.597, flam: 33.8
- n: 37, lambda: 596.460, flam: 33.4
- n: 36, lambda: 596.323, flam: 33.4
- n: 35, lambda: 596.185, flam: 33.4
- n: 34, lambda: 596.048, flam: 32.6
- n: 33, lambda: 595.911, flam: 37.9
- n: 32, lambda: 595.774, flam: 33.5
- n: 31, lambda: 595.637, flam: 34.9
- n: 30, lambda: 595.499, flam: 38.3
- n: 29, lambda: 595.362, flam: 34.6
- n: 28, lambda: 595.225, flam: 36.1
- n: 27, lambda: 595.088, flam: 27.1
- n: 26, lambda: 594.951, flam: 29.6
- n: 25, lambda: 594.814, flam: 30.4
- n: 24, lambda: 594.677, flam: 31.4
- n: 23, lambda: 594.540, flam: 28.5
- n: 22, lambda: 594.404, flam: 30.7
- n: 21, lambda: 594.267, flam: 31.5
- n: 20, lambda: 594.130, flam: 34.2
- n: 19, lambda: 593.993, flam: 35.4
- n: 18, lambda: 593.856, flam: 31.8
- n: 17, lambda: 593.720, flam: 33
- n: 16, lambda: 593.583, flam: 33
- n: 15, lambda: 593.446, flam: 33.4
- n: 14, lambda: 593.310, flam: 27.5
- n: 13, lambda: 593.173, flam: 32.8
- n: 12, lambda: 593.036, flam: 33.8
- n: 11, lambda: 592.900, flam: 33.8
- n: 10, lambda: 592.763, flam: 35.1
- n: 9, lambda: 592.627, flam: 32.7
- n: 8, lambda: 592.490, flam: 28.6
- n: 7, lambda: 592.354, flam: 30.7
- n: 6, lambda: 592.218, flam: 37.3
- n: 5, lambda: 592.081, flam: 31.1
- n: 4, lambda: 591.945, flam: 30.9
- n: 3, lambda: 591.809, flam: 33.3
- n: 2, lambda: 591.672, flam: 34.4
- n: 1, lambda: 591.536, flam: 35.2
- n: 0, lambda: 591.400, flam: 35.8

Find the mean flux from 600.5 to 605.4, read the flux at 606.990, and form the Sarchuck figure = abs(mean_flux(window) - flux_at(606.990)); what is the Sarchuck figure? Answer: 4.3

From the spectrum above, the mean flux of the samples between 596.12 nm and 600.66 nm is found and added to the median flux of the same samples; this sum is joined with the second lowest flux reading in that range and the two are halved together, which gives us 49.5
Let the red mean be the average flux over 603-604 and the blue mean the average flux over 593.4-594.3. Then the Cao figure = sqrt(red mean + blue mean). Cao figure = 8.01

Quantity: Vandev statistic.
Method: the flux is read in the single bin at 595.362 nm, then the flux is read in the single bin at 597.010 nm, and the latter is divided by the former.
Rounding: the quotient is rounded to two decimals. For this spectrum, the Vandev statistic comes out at 0.91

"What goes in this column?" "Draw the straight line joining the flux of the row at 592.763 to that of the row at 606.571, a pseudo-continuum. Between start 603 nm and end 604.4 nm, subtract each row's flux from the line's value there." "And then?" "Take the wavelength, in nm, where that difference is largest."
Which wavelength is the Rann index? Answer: 603.923 nm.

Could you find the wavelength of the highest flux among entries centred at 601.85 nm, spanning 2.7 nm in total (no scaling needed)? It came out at 602.534 nm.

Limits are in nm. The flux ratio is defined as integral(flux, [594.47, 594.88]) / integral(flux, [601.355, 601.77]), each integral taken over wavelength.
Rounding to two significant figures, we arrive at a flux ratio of 0.91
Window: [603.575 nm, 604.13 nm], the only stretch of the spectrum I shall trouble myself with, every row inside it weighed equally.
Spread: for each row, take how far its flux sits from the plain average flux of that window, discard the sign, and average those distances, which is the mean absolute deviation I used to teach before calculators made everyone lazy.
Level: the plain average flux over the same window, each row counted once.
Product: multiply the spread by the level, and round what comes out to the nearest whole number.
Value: 19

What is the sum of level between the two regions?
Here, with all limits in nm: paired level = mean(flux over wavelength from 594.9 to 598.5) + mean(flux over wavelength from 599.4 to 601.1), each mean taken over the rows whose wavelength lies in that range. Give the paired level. 67.2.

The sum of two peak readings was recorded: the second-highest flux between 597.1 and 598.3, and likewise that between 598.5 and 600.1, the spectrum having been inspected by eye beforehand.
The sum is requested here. 73.8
